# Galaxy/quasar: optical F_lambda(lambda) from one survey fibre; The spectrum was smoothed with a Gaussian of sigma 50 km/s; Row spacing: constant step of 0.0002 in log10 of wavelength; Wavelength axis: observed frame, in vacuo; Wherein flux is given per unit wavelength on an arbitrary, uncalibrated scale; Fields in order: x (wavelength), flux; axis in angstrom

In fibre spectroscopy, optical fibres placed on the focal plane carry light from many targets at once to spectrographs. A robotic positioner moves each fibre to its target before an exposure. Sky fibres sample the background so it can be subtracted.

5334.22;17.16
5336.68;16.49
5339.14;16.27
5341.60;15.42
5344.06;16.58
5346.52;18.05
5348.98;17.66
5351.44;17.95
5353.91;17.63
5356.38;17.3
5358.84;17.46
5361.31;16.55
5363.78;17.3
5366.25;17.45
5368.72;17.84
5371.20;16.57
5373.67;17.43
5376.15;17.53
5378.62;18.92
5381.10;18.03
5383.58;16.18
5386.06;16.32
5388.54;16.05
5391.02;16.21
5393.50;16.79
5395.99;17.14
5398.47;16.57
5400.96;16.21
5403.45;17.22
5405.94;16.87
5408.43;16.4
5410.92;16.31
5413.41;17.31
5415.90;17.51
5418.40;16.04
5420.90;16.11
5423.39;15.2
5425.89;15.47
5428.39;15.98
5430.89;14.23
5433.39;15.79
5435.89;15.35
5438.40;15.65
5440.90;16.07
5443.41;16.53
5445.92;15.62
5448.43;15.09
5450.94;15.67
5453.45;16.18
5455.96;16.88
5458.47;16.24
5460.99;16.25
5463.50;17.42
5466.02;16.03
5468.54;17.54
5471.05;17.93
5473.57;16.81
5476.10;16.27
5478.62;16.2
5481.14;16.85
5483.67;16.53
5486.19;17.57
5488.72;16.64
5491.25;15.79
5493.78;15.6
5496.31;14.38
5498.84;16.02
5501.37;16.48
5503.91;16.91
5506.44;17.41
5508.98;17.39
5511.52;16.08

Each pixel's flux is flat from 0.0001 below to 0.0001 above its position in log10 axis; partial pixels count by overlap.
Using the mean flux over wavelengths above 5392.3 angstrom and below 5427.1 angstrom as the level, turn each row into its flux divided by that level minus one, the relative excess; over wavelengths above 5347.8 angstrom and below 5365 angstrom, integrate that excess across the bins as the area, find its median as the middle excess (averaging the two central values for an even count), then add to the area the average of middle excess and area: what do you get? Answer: 1.4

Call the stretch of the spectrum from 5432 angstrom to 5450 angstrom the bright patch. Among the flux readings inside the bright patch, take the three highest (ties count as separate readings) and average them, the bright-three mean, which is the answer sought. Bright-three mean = 16.1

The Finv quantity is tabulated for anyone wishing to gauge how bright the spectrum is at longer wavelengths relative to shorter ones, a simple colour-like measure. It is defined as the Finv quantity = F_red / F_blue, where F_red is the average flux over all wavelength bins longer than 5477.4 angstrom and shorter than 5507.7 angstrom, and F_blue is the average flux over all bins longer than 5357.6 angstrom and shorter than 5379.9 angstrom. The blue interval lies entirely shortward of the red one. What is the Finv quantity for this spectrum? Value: 0.94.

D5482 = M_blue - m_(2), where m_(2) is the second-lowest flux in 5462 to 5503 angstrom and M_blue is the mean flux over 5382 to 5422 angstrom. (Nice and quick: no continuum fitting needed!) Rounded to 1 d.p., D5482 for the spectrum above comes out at 1.0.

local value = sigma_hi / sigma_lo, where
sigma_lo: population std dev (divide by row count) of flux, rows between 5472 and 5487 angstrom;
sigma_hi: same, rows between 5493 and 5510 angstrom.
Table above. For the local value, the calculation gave 2.20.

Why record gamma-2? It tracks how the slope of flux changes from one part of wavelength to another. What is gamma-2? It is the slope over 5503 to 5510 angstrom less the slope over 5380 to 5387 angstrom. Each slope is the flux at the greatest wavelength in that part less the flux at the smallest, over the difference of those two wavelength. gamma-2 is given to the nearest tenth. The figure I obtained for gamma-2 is 0.4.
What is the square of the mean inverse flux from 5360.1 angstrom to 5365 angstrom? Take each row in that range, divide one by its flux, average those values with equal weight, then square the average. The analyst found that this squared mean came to 0.0035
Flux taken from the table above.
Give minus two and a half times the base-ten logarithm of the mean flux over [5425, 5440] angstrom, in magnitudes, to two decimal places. -2.97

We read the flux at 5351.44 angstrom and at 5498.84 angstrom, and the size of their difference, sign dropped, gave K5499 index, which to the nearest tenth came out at 1.9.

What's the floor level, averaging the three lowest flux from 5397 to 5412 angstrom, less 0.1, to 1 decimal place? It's 16.2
